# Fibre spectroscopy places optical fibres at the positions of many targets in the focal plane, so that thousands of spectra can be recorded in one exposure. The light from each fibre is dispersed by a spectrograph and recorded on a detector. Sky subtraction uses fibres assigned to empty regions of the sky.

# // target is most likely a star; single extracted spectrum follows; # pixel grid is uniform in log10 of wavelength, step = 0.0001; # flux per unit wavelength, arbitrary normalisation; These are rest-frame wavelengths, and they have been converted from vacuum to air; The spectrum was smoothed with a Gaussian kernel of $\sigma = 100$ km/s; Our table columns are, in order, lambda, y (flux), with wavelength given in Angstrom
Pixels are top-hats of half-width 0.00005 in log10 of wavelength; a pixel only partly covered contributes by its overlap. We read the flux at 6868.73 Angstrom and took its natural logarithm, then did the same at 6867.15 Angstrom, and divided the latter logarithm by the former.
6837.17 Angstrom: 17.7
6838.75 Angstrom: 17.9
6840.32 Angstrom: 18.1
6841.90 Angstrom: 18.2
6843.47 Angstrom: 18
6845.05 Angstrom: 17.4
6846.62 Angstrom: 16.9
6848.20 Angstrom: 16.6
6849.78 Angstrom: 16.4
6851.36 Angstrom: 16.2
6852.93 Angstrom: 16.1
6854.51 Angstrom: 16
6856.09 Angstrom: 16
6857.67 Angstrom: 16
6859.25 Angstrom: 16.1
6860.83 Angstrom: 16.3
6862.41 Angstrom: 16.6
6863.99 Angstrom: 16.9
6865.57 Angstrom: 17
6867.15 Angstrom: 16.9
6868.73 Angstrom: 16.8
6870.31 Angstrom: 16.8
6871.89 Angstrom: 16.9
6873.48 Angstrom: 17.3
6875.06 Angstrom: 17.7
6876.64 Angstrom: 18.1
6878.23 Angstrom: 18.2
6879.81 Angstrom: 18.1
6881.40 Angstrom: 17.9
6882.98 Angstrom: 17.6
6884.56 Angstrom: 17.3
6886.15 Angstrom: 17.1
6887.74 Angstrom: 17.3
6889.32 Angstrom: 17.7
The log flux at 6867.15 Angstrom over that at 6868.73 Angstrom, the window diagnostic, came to 1.00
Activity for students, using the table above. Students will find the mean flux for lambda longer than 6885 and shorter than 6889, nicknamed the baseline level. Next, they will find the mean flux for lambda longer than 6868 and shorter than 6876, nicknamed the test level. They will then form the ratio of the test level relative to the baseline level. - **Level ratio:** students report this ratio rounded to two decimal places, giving 0.99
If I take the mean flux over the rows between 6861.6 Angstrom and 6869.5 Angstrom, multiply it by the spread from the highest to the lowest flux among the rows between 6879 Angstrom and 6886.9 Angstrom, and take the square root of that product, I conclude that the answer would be 4.1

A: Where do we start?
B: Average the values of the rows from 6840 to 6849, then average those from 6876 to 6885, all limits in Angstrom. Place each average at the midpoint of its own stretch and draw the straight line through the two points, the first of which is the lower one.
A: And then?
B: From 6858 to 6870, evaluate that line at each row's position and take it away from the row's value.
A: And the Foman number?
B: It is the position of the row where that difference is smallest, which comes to 6859.25 Angstrom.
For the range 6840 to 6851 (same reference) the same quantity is 6849.78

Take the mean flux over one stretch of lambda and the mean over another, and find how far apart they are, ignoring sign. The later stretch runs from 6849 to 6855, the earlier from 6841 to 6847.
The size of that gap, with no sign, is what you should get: 1.5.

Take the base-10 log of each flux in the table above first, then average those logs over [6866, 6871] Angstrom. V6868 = 1.23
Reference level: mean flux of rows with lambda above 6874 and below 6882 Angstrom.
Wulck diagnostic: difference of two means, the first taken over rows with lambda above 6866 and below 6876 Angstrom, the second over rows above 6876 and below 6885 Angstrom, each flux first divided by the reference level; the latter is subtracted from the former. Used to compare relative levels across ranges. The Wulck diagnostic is -0.04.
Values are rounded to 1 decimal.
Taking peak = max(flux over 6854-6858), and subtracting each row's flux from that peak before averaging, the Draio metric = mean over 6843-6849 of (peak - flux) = -1.2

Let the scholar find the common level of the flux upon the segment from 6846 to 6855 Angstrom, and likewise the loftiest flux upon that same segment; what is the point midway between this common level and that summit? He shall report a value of 16.6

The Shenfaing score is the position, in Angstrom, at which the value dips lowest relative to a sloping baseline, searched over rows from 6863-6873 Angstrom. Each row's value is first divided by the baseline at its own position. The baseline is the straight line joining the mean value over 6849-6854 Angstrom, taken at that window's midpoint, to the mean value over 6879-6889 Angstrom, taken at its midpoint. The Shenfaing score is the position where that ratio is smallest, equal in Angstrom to 6870.31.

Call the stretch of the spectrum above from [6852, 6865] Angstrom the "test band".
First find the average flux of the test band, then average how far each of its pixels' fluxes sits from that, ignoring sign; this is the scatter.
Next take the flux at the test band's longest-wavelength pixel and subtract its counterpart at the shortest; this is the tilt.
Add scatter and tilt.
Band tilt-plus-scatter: 1.06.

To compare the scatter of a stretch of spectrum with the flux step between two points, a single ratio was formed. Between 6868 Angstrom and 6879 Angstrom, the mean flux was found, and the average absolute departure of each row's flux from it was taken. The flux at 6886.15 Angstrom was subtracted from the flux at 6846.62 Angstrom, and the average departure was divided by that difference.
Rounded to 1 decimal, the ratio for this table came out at -2.6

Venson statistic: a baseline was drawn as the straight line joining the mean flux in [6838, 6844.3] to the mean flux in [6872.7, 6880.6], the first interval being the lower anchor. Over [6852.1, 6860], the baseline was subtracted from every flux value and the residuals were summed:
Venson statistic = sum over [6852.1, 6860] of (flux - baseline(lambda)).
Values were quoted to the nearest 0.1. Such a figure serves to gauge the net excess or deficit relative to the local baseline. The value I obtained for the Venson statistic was -9.7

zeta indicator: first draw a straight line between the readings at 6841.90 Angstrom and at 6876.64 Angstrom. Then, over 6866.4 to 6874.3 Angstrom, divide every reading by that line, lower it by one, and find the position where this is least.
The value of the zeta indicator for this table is 6868.73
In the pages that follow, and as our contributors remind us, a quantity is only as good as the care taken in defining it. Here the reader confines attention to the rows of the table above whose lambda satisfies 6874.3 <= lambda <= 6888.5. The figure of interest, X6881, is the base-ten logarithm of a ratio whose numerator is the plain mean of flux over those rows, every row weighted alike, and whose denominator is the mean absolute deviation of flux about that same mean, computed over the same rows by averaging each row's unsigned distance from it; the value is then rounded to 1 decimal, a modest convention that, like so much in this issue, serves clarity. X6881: 1.7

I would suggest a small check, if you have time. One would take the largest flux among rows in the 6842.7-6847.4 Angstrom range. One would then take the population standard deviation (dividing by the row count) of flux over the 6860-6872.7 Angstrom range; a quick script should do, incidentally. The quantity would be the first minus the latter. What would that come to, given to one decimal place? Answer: 17.8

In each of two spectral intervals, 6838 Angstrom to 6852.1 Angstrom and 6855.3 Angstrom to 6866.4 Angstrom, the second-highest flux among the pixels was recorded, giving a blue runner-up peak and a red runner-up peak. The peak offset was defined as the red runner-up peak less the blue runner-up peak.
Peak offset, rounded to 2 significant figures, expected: -1.2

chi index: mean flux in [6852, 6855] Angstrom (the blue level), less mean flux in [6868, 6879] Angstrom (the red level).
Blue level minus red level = -1.3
